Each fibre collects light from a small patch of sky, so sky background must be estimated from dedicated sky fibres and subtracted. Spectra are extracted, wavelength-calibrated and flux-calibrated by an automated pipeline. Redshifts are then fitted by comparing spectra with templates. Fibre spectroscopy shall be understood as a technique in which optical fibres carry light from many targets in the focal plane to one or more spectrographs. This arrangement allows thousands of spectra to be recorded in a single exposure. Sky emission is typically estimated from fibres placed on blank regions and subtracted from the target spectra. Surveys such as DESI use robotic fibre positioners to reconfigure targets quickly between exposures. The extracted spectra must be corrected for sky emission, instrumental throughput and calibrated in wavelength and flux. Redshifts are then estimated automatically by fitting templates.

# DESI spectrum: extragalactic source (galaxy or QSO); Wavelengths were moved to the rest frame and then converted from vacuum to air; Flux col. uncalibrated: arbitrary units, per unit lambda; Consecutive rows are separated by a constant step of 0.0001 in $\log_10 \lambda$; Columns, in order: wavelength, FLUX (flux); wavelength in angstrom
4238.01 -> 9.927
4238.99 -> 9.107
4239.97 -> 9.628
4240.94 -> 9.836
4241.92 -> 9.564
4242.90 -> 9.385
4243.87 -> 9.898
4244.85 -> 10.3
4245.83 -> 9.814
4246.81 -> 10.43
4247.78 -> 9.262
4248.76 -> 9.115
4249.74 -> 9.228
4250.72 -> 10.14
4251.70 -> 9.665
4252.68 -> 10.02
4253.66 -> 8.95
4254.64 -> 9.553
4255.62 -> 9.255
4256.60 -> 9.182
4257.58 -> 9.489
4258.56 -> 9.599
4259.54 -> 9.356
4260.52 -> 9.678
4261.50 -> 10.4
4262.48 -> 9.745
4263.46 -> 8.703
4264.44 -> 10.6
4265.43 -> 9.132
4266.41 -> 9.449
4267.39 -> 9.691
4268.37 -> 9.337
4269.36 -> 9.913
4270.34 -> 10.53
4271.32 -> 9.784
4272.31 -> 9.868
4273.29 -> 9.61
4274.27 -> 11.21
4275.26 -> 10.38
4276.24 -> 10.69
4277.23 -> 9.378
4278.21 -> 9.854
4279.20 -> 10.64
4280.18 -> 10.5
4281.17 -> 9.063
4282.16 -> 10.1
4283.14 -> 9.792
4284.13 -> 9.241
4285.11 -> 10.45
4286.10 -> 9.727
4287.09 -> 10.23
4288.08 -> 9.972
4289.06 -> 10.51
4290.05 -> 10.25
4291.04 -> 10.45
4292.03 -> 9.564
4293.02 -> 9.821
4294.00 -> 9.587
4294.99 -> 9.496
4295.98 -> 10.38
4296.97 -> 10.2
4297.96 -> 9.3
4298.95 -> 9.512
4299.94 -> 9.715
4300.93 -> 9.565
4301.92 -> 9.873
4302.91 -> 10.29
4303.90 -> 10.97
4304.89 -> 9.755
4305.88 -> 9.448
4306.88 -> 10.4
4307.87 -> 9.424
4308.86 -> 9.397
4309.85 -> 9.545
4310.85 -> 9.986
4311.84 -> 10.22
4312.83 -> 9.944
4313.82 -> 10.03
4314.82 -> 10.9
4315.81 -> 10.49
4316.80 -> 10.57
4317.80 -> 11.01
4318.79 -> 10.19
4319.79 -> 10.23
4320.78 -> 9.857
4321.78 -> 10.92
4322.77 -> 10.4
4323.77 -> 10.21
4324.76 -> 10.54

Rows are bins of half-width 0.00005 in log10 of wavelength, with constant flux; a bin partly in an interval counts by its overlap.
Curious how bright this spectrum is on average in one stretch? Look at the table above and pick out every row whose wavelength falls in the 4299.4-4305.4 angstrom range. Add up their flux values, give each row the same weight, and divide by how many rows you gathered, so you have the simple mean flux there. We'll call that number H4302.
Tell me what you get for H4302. 10.0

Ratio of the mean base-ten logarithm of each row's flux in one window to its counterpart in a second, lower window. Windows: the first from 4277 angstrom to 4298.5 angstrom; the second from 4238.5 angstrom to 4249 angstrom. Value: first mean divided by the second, 1.01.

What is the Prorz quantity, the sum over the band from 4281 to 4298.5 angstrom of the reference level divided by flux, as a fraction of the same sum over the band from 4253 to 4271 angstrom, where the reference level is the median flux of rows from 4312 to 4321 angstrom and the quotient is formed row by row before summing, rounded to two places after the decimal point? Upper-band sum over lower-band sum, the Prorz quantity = 0.97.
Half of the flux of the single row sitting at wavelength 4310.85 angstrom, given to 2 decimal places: 4.99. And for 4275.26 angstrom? 5.19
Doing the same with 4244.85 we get 5.15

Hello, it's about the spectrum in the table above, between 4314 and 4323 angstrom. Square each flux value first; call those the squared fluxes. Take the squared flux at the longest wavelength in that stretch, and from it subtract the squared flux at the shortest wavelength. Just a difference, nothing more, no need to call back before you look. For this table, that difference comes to -11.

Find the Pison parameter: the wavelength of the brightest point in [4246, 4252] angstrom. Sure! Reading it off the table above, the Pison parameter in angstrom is 4246.81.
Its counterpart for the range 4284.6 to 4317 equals 4303.90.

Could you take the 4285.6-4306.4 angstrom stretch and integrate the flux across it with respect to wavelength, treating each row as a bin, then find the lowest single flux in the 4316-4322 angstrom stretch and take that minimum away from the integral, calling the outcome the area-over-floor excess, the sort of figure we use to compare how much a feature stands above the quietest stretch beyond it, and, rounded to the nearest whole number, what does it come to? 197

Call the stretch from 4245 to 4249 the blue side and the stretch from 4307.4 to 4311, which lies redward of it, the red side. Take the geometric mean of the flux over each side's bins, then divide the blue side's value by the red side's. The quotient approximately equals 1.01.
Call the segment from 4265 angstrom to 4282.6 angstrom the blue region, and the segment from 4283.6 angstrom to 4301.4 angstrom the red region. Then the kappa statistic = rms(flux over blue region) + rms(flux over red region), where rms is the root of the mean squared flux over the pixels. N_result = 19.9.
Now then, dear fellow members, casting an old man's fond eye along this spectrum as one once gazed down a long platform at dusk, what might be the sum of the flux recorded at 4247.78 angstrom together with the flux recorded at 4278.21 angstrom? 19.1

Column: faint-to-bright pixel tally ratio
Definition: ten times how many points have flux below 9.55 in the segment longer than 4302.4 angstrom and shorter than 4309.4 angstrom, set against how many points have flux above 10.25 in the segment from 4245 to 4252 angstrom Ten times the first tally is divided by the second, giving 30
